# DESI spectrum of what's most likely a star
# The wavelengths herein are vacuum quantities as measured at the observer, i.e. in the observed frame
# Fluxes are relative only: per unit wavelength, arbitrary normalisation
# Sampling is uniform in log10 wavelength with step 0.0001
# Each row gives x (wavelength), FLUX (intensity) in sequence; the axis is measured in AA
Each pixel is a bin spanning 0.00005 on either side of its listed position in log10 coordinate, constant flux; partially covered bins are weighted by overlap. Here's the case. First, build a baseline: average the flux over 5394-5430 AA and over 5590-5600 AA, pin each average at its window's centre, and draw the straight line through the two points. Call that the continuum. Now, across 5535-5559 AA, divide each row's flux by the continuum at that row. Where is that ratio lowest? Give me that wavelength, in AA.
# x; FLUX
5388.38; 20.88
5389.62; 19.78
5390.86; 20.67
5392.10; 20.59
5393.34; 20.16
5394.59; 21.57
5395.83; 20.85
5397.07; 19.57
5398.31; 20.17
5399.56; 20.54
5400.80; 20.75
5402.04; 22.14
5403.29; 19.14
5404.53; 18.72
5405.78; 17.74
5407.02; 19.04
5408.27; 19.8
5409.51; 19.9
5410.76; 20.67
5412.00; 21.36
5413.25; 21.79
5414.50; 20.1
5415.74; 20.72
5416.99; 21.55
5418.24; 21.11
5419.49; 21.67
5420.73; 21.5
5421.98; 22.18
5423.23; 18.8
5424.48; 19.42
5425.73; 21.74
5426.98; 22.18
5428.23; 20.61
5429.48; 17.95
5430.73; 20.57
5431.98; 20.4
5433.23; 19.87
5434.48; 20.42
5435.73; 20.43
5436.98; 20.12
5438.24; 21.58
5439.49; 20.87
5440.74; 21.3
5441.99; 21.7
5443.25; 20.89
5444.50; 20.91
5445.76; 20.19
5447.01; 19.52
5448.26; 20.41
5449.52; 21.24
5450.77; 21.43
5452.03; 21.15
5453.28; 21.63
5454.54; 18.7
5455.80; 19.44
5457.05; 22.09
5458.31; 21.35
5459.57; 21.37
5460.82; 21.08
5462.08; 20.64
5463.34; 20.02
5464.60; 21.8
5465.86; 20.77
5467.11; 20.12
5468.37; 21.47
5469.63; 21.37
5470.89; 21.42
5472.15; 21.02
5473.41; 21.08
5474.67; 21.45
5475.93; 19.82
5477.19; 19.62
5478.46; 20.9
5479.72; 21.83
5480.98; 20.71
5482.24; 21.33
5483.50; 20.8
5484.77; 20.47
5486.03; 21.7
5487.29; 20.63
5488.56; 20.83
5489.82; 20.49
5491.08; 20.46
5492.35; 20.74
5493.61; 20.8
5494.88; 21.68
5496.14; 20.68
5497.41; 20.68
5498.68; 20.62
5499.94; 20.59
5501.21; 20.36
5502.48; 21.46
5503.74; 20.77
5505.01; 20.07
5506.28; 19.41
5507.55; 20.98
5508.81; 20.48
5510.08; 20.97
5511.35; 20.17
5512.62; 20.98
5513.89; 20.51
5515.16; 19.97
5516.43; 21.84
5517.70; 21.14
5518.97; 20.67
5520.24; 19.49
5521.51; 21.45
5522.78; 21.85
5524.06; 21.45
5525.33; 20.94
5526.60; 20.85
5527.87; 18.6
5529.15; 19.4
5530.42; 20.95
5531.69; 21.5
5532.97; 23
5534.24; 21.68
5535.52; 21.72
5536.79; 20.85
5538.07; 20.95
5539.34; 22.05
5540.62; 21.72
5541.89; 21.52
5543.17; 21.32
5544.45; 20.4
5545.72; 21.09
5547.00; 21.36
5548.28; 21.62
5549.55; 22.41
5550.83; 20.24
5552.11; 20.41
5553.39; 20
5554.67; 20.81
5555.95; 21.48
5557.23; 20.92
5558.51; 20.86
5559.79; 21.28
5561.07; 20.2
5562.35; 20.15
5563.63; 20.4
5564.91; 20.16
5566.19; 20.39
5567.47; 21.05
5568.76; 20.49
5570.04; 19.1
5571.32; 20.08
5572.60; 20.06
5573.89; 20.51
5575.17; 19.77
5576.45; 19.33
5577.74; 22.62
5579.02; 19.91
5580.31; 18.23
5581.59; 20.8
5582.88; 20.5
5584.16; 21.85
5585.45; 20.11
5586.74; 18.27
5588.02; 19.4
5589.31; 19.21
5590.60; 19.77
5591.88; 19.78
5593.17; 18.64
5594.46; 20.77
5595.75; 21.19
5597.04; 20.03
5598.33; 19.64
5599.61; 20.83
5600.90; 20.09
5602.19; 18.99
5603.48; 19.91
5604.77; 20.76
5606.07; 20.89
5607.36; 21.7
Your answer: 5553.39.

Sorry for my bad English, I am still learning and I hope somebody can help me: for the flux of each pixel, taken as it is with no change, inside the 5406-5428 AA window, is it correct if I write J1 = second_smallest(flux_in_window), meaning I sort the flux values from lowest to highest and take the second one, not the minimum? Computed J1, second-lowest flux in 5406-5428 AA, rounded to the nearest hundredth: 19.04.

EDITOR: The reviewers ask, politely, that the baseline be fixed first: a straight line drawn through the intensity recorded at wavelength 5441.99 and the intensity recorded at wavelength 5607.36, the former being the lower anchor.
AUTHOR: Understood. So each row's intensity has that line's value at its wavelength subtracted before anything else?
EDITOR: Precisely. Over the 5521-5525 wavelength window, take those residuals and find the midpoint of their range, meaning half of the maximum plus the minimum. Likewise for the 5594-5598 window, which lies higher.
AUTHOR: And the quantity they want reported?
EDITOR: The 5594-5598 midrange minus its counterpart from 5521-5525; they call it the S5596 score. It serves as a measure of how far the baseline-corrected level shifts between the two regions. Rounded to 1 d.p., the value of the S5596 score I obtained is -1.0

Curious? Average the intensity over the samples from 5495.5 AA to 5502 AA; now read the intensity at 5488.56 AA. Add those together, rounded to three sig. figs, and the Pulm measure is 41.4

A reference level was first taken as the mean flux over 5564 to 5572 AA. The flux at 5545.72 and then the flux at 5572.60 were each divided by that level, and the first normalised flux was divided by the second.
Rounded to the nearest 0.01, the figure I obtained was 1.05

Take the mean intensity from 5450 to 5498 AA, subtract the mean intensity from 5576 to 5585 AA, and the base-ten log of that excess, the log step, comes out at -0.38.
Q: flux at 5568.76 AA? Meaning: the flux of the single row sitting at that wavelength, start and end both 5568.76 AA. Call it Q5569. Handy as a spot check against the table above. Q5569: 20.49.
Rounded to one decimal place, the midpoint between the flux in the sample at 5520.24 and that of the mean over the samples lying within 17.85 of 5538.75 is 20.3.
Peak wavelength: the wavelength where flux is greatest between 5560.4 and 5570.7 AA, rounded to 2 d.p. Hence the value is 5567.47 AA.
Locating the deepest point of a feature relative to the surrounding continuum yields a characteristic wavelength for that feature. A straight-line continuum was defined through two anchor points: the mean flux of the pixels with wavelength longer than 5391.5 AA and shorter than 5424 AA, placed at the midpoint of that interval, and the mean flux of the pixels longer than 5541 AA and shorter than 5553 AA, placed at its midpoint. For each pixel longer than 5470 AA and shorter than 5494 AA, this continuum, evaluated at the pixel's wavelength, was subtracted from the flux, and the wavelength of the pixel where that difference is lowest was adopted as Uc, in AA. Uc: 5477.19 AA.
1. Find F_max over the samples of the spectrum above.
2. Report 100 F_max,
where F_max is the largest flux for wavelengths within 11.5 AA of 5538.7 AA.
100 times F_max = 2300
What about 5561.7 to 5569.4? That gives 2105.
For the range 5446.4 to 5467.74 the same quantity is 2209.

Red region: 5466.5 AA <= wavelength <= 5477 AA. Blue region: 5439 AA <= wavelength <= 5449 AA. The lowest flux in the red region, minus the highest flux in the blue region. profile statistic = -1.9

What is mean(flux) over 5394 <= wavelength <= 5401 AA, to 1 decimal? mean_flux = 20.6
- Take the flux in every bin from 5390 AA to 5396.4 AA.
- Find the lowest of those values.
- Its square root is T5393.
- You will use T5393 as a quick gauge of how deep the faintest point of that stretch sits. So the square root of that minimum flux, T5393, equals 4.49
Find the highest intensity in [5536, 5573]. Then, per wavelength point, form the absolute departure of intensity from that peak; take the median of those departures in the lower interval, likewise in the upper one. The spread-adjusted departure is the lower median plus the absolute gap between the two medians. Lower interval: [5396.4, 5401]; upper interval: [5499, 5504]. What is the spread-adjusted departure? 2.4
